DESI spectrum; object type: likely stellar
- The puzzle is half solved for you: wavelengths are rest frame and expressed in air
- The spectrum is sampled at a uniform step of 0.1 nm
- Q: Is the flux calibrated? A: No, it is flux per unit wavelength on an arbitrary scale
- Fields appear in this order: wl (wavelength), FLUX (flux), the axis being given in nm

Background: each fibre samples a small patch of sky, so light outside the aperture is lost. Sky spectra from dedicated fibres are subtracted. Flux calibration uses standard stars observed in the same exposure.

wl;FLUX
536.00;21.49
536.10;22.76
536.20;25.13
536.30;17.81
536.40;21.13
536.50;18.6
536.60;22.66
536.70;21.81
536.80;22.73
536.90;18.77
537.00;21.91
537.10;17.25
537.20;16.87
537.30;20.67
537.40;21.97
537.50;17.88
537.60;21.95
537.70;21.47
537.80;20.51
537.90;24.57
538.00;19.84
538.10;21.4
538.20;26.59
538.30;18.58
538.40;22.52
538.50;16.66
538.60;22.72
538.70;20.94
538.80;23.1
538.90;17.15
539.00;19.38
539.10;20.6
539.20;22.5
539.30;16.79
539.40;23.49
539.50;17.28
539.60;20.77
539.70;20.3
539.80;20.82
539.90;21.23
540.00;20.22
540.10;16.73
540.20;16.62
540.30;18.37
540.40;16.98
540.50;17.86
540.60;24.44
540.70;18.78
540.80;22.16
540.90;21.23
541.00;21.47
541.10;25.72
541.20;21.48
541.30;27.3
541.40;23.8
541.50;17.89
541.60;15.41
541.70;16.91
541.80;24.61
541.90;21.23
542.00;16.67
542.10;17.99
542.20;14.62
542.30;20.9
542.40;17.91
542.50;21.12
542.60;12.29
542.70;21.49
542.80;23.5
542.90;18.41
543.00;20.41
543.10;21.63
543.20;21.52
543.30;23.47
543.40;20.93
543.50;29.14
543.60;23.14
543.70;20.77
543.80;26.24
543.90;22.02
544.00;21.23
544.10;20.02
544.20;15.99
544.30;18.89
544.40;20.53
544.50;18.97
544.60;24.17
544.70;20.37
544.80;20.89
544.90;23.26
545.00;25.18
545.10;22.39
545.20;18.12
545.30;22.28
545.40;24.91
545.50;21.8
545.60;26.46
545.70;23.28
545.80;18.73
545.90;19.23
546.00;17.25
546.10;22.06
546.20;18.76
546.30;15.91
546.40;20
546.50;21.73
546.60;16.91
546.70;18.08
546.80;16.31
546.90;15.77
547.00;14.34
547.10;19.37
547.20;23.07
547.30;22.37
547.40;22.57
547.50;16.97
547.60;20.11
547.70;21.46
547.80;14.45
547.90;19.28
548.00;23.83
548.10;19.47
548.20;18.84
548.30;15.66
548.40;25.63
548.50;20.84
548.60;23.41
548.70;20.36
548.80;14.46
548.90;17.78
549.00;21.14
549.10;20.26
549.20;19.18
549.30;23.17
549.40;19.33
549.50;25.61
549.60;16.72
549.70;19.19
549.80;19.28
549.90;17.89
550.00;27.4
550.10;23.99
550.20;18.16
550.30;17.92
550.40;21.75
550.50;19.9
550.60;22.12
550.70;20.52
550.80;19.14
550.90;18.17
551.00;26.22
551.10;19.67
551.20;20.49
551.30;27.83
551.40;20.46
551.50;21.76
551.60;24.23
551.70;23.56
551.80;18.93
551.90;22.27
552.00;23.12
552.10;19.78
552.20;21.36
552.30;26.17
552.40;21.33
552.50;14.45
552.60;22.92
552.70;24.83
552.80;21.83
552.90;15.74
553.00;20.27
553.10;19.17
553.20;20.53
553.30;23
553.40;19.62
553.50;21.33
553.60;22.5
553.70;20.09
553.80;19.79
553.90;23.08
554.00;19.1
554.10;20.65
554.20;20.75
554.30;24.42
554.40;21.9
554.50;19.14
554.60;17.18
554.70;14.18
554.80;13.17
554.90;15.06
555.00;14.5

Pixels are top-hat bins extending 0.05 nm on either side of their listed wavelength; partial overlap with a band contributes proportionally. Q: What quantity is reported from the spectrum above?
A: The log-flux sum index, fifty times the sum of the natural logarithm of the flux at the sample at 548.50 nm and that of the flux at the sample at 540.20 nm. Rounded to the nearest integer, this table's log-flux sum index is 292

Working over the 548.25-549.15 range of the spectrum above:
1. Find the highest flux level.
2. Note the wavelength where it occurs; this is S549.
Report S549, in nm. 548.40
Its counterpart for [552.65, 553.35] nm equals 552.70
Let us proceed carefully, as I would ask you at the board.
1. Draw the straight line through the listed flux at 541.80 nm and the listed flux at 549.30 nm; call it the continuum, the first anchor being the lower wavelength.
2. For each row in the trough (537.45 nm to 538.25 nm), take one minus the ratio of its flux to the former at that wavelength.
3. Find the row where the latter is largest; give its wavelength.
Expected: 537.50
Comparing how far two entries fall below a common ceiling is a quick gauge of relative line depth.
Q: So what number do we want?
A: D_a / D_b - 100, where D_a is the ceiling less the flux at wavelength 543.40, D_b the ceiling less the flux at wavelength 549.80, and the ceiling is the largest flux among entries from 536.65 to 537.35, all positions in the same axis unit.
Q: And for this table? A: -99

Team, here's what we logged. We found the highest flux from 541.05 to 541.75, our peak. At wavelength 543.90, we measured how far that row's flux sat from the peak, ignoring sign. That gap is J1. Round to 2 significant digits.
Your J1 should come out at 5.3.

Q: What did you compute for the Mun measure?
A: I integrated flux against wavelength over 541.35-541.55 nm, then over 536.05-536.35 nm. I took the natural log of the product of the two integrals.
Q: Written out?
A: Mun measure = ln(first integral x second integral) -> 3.31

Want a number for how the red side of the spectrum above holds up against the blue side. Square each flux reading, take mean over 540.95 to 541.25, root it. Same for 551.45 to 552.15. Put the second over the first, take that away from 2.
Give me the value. 1.04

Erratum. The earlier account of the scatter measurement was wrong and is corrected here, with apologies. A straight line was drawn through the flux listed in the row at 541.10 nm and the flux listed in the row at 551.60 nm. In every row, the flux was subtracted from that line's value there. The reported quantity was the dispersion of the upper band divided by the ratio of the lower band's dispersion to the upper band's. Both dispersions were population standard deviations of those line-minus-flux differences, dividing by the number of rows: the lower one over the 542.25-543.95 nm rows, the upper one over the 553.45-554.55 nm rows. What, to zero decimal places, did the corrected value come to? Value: 1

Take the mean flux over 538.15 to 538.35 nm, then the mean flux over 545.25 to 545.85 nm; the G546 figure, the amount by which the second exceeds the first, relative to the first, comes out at 0.01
